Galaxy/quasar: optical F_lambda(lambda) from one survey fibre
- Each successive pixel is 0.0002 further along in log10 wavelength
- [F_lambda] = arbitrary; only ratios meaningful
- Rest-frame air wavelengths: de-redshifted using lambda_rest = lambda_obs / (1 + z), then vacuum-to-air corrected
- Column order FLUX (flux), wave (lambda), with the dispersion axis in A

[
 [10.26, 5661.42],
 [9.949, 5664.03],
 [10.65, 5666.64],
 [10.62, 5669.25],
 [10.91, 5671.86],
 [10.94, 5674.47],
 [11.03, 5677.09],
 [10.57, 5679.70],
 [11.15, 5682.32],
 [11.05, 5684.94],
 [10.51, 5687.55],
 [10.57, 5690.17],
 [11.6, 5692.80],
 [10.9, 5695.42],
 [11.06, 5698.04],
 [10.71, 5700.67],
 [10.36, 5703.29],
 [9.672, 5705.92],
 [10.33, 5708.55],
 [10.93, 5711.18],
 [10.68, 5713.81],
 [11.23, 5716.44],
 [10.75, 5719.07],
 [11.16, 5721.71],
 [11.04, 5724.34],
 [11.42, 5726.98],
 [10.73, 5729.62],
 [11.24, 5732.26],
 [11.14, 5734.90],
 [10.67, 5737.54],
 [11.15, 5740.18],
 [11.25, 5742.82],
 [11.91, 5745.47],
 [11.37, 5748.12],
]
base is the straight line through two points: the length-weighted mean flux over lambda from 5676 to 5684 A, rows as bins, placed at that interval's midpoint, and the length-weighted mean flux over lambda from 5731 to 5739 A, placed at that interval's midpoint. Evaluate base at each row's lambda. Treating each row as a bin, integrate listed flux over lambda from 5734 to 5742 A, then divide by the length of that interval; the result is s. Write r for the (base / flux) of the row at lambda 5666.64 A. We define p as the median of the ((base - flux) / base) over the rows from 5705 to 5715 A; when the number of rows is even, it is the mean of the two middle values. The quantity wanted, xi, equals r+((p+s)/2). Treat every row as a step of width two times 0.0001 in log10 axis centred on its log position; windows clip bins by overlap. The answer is 6.55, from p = 0.04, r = 1.023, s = 11.0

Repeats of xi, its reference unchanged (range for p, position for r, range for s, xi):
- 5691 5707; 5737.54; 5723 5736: 6.60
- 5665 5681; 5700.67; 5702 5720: 6.31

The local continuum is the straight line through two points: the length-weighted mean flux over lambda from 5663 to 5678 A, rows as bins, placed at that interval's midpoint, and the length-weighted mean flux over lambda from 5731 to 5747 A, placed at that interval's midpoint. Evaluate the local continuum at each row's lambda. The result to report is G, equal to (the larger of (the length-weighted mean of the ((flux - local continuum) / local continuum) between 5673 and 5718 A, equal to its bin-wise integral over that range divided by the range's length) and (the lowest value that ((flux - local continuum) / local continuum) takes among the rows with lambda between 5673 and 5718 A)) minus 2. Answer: -2.01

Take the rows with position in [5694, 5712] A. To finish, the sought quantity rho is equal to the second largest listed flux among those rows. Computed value 10.93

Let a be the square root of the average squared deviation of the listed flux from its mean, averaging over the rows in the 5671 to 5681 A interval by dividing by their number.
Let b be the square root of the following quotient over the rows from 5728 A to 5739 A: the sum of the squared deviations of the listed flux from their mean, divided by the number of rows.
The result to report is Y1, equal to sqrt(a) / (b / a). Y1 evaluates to 0.3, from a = 0.17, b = 0.25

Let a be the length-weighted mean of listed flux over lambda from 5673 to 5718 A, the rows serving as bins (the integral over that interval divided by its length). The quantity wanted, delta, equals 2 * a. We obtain 21.6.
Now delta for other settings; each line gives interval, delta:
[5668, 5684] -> 21.7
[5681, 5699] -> 21.9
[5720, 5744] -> 22.2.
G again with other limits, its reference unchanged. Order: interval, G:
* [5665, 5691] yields -2.00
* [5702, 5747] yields -2.02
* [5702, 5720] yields -2.04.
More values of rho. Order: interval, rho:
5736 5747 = 11.25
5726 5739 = 11.24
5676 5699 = 11.15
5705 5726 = 11.16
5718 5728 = 11.16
